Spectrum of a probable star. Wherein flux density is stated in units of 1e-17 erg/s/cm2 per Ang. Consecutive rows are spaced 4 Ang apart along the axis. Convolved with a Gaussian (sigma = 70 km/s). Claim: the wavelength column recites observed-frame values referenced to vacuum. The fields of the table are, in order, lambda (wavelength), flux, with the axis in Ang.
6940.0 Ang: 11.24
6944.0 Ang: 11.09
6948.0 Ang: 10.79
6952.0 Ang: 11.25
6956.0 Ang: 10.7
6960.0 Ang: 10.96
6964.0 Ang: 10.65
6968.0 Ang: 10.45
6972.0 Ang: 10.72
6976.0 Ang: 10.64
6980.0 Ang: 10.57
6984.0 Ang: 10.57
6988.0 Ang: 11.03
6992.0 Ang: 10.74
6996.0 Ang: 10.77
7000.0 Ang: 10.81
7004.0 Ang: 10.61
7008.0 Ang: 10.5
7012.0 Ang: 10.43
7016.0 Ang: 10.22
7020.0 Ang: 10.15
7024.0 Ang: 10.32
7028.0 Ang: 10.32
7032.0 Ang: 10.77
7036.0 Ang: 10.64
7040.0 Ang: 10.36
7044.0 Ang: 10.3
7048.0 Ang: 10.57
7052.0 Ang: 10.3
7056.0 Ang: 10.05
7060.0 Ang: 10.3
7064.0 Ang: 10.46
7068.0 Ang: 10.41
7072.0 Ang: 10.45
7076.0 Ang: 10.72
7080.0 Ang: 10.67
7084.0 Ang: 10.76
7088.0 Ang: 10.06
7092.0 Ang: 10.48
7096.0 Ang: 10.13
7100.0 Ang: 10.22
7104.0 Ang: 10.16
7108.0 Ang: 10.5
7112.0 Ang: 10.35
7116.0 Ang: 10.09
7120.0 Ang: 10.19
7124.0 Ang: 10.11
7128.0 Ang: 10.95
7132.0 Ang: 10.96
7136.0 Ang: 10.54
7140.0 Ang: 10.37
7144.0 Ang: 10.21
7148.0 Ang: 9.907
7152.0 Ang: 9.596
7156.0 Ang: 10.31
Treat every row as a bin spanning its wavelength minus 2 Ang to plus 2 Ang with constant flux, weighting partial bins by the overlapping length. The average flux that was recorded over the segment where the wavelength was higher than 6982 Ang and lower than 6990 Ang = 10.8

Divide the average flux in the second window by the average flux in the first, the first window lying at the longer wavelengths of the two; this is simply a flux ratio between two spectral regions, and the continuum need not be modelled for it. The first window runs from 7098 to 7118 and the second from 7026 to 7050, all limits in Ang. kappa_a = 1.02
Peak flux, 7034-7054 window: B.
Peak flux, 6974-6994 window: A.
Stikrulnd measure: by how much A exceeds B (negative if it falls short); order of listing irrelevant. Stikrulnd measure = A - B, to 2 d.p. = 0.39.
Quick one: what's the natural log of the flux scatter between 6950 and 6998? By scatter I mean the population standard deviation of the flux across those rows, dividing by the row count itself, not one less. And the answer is -1.5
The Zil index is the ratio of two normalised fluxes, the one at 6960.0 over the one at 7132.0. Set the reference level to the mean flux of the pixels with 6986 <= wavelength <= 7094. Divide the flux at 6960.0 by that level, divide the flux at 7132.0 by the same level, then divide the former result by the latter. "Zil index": 1.00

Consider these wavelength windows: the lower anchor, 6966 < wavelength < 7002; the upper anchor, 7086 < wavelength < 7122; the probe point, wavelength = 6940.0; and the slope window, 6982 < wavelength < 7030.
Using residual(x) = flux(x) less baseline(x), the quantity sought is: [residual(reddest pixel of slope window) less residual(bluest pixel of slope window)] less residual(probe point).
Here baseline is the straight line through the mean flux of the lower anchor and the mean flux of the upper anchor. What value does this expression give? -0.5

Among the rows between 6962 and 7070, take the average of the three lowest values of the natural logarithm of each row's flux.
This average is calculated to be 2.32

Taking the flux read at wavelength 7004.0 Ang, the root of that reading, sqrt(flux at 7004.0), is 3.257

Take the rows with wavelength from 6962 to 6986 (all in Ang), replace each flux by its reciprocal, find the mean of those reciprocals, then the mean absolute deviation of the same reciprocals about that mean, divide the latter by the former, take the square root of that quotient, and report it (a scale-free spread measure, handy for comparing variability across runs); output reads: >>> 0.081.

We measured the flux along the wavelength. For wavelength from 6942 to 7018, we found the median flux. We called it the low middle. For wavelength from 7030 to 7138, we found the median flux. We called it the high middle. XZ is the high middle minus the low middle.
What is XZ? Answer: -0.29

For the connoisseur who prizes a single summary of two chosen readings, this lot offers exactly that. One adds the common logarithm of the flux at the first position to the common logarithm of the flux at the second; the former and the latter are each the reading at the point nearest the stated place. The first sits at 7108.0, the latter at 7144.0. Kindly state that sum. 2.03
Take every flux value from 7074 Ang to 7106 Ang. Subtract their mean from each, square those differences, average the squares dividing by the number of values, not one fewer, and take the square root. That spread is 0.272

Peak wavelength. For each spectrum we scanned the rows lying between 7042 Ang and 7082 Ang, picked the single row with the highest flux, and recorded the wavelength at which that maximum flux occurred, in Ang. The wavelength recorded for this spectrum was 7076.0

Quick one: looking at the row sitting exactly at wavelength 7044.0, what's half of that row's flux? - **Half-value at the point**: 5.15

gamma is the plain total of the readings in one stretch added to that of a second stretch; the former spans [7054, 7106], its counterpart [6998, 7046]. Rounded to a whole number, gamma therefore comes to 260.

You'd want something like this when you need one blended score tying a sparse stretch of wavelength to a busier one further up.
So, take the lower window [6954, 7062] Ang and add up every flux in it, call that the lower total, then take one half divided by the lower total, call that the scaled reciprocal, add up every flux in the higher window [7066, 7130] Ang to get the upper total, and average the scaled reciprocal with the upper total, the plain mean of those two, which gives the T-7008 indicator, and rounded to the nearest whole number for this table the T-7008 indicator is 83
